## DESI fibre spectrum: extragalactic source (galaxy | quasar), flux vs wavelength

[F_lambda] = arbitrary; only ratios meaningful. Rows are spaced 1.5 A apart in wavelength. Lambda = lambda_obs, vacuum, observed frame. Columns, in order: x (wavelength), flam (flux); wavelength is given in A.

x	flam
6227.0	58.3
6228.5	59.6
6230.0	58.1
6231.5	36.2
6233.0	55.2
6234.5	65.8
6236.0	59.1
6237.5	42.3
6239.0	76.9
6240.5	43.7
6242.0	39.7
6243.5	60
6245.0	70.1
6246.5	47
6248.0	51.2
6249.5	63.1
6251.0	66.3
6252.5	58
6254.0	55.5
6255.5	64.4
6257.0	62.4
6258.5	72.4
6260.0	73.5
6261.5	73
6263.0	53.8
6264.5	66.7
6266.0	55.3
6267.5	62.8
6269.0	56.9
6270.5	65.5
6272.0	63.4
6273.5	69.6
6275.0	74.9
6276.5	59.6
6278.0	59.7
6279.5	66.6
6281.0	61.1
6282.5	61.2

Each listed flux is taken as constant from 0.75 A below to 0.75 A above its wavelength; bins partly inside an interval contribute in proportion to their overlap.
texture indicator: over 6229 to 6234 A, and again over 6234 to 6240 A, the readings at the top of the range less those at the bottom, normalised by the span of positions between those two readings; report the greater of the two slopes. 2.5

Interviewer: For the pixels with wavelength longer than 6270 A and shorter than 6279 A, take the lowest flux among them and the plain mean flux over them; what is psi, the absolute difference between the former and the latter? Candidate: 5.9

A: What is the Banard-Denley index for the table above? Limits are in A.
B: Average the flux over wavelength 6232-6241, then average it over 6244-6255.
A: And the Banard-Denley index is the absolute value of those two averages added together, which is 116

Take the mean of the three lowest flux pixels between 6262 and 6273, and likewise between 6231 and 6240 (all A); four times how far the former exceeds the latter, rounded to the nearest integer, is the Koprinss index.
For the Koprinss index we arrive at 43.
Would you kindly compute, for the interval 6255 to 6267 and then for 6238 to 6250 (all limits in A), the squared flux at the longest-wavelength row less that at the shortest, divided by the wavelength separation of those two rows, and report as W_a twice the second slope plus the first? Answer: -472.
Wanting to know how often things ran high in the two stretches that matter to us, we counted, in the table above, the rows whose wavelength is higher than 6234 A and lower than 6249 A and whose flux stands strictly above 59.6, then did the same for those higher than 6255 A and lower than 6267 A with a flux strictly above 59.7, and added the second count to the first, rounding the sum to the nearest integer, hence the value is 10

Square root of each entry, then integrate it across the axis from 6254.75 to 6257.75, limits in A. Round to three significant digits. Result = 23.9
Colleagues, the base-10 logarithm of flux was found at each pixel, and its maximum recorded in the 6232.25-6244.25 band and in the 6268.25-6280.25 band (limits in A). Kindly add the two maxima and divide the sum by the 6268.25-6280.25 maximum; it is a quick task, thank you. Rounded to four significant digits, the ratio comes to 2.006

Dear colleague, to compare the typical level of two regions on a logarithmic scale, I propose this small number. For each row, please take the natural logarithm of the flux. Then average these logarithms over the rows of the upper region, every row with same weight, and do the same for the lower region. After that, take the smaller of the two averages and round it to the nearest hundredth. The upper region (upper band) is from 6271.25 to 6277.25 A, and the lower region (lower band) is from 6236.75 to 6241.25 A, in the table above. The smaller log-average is 3.95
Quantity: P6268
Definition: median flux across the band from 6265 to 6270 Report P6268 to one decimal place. 56.9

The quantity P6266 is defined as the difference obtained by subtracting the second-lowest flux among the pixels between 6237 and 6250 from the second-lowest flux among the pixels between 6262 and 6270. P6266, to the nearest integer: 13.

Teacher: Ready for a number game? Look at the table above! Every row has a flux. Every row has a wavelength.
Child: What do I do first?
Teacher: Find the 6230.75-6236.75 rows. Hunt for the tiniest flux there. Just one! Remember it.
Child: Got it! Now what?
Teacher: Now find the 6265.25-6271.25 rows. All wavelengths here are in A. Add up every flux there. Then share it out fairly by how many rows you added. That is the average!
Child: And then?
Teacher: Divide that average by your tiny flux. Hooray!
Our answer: 1.66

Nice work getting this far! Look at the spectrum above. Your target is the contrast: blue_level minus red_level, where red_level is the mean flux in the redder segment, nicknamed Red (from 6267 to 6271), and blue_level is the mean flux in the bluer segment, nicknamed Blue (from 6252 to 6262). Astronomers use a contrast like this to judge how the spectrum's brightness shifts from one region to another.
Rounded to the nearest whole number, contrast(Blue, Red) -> 4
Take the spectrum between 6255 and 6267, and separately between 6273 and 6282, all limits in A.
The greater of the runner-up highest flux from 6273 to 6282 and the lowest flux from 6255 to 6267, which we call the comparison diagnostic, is 69.6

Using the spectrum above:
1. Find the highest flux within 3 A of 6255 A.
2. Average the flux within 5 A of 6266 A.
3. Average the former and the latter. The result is 63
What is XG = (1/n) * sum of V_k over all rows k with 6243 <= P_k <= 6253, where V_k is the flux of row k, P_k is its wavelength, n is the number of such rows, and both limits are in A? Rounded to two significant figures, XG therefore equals 59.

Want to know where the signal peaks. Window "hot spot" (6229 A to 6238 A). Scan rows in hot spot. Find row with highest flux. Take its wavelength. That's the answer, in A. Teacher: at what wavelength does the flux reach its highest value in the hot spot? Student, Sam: 6234.5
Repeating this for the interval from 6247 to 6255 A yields 6251.0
